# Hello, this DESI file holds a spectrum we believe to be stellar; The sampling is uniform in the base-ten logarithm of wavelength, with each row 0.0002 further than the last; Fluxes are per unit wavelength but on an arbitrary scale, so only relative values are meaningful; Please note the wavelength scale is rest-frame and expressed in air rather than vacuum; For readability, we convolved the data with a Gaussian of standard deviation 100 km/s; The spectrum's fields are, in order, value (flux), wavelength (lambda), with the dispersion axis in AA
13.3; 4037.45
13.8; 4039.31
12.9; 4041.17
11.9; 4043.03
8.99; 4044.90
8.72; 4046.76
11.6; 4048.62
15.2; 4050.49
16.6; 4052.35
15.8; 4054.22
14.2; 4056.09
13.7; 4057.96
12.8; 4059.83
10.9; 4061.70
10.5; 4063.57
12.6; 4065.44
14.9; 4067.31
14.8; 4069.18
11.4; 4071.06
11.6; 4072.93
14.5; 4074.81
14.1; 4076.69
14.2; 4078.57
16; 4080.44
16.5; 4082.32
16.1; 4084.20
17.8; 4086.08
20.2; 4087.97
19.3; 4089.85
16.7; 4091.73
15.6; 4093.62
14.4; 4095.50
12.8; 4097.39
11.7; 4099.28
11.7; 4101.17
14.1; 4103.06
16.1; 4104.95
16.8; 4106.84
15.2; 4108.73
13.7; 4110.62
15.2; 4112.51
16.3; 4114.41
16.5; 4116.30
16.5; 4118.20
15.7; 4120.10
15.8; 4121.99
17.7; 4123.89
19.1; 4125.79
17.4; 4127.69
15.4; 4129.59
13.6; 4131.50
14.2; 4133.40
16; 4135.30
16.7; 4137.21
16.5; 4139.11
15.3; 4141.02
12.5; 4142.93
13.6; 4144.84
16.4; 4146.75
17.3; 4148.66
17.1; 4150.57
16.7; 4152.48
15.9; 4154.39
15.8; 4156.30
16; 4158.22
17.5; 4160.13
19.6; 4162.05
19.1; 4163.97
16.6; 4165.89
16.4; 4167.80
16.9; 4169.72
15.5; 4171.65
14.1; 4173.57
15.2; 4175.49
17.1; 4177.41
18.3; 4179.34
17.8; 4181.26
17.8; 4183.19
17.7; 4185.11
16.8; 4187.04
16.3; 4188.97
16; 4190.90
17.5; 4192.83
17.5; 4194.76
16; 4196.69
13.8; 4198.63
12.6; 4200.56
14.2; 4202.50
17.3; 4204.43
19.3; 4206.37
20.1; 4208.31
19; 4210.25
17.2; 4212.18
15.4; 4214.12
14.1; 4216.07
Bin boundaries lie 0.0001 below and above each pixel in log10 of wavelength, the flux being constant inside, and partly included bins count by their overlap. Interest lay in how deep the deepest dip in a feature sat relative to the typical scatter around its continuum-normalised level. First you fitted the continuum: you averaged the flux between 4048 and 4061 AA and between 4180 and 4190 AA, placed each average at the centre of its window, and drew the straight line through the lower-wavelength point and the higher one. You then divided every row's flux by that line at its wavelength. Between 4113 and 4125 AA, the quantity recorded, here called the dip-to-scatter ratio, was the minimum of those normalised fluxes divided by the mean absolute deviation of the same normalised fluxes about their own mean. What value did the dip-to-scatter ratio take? 33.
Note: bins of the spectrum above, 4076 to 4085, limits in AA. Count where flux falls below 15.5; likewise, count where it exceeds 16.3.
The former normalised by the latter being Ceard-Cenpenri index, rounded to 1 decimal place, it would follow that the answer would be 2.0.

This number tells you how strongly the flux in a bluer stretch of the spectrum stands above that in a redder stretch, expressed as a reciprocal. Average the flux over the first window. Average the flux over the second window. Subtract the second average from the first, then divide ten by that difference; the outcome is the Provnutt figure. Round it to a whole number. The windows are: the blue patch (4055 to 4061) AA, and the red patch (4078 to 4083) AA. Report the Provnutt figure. -5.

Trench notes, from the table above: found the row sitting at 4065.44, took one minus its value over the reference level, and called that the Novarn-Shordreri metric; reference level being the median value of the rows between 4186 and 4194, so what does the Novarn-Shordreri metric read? 0.24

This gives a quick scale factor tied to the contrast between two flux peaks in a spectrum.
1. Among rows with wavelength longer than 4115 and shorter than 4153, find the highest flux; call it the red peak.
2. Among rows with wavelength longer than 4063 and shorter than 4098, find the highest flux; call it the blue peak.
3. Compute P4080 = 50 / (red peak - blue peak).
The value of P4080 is -45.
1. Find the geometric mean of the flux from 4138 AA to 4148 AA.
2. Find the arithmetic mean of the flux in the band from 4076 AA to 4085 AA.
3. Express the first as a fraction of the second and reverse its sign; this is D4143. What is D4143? -0.96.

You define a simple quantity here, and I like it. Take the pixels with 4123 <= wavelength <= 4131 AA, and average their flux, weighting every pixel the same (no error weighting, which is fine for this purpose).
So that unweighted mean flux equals 17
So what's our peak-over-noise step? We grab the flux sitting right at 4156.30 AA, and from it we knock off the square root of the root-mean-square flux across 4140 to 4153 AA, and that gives 11.8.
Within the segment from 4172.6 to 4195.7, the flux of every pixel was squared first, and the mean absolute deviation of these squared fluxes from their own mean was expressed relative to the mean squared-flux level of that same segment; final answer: 0.11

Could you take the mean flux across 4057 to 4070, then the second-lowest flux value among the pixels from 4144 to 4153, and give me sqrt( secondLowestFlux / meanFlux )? 1.13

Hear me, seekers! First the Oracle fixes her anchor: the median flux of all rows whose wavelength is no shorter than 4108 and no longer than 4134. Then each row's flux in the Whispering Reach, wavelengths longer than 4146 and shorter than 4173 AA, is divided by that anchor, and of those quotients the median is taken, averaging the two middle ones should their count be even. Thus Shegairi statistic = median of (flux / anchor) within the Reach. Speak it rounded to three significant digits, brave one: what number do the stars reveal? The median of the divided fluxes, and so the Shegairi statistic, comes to 1.06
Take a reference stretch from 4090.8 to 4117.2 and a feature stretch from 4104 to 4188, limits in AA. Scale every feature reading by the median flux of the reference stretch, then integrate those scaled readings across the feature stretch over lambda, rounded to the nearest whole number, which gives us 90 AA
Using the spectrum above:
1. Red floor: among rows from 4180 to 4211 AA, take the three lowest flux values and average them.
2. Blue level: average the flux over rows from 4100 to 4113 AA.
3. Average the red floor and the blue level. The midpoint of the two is 14.1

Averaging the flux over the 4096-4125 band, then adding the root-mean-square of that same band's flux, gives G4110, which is 30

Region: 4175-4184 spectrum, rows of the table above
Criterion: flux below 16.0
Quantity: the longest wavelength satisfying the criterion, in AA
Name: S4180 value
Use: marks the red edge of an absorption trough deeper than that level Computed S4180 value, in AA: 4175.49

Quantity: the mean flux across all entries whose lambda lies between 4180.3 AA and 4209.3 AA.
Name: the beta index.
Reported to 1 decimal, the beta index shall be 16.7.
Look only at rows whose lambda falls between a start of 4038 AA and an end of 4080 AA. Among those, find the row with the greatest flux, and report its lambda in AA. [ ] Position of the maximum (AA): 4052.35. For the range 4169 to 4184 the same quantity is 4179.34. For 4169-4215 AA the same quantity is 4208.31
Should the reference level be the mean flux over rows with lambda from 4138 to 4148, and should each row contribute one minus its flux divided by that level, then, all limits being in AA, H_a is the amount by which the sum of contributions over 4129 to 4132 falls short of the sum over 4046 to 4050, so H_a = 0.58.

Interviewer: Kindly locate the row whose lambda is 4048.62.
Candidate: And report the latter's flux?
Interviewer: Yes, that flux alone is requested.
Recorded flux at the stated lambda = 11.6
